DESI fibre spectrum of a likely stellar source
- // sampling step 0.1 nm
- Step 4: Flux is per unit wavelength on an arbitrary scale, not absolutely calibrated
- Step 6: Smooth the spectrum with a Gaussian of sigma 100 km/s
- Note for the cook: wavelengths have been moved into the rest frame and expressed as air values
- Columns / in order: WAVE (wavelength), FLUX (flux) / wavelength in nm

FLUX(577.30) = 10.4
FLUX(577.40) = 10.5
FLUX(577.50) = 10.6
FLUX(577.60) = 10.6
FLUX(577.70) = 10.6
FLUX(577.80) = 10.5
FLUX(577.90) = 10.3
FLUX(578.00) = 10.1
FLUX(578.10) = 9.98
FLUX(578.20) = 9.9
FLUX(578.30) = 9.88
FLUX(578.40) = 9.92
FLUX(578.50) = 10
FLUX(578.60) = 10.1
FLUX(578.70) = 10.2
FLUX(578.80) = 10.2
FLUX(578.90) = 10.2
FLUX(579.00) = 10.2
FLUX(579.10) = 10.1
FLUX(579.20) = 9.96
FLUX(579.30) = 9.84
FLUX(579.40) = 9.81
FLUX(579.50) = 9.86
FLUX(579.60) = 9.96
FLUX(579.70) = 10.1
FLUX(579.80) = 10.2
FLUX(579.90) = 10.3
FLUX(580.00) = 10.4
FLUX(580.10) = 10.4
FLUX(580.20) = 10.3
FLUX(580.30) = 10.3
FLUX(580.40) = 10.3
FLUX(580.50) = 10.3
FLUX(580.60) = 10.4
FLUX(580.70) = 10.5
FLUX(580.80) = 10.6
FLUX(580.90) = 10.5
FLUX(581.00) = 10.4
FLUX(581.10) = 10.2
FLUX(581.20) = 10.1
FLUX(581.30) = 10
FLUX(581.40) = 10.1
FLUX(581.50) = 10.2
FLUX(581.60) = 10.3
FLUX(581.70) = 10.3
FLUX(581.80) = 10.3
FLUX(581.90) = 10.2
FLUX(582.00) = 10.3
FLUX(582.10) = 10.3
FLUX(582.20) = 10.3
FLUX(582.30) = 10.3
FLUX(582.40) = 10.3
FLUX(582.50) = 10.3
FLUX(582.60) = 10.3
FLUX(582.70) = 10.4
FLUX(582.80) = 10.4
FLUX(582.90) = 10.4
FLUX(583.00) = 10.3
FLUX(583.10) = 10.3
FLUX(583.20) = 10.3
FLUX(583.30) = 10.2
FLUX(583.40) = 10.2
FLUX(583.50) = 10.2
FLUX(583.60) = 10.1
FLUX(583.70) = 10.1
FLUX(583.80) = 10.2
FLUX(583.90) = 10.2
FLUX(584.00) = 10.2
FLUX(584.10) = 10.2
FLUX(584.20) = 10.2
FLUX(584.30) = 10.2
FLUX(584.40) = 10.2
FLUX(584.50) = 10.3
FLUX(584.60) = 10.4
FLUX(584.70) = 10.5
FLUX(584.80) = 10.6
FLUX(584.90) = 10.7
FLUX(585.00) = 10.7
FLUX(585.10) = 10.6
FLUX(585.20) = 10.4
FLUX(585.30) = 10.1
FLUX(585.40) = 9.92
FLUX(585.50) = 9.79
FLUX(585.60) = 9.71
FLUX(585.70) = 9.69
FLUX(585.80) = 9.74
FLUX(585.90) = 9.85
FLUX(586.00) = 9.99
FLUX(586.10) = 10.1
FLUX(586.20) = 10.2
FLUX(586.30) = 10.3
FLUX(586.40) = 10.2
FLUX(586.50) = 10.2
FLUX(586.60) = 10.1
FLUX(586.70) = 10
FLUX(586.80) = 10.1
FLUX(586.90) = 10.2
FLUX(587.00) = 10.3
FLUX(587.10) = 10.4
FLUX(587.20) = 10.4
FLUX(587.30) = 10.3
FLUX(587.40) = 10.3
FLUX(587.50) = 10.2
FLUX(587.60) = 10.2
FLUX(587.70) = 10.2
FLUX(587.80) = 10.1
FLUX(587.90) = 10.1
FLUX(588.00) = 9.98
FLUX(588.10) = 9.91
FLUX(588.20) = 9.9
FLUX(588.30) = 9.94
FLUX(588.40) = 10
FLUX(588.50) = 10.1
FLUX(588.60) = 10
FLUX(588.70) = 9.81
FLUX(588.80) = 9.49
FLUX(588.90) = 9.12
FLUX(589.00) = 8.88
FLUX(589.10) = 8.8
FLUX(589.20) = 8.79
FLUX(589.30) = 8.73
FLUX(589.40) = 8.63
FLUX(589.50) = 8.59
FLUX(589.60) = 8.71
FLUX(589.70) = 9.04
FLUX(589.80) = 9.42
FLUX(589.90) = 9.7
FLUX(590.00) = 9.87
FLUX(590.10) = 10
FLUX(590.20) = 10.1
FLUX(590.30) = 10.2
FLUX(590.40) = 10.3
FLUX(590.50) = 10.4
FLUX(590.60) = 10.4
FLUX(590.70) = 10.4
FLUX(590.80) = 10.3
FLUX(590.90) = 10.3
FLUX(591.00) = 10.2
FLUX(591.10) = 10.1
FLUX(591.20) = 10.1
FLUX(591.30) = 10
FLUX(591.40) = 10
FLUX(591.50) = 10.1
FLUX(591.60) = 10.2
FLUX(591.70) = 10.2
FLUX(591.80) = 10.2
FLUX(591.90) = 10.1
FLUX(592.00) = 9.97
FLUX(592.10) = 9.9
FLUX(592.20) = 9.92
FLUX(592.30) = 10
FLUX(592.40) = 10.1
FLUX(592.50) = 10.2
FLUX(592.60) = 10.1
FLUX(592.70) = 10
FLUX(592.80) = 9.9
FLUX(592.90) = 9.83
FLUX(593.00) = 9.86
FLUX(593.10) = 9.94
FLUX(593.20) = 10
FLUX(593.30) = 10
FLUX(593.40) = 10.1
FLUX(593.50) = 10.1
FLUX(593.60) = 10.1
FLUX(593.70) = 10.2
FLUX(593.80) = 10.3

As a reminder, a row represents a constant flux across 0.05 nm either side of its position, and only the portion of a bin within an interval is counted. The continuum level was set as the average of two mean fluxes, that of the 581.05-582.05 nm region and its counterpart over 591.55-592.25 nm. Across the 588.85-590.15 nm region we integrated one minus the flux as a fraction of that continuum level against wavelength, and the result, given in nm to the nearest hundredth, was 0.13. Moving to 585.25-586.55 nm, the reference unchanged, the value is 0.02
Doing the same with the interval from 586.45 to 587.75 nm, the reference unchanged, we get -0.01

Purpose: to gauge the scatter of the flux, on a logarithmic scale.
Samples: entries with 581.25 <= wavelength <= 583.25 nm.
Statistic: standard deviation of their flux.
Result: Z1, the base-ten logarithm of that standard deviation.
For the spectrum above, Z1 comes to -1.0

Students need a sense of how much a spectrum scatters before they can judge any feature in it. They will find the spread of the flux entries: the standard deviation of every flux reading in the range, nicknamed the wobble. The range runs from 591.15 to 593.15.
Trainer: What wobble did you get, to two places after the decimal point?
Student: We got 0.12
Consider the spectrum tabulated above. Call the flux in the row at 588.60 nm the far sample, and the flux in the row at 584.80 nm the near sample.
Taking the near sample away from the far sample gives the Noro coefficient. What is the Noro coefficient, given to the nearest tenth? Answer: -0.6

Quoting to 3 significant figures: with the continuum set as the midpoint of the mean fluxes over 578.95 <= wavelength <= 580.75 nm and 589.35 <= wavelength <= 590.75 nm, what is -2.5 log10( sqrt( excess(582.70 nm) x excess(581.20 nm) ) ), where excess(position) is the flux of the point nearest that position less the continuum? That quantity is 1.41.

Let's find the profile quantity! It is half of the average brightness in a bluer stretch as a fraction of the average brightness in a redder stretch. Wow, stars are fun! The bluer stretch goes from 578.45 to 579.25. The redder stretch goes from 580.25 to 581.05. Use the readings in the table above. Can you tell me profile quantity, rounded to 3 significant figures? 0.486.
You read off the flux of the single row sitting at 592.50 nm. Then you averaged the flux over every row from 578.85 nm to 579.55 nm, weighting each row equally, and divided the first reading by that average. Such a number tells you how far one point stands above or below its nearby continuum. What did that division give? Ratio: 1.02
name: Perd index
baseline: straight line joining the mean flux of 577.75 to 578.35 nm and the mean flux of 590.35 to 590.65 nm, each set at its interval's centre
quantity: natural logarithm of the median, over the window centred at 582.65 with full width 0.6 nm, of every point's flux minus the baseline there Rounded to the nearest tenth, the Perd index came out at -1.9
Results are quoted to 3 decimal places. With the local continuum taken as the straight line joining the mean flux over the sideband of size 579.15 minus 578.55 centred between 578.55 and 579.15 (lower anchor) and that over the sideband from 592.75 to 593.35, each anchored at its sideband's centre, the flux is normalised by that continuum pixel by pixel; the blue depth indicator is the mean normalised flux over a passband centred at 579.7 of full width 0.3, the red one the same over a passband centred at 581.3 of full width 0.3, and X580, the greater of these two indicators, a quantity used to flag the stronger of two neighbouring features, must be 0.994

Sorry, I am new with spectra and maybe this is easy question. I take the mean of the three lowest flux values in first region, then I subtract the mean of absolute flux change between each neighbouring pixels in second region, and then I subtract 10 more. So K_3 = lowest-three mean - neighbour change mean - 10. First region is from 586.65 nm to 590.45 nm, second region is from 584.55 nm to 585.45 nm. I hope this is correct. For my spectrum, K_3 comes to -1.5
